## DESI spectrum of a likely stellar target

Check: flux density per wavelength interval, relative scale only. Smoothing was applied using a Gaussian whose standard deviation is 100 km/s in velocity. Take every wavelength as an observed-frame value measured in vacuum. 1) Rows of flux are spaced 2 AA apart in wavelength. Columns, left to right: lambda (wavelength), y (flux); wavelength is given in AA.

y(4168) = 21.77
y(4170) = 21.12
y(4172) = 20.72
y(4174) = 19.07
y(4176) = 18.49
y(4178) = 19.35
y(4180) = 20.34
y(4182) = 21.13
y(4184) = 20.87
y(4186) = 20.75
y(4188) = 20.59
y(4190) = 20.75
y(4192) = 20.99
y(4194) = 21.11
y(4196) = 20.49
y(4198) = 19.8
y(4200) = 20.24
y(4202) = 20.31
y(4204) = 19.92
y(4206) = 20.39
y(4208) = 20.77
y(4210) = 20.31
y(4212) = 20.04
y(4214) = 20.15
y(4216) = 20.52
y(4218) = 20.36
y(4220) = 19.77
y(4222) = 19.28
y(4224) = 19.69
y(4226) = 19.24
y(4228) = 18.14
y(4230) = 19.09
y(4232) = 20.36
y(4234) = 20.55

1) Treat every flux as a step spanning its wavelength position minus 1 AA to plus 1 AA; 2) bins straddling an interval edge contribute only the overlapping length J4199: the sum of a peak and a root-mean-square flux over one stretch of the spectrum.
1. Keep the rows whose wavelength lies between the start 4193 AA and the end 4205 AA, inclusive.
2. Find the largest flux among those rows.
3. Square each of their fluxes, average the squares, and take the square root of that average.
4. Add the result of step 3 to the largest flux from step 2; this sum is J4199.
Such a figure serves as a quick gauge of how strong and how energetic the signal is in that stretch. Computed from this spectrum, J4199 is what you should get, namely 41.4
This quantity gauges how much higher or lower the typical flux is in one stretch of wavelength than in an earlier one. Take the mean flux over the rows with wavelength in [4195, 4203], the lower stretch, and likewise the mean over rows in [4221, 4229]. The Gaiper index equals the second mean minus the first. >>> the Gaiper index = -1.12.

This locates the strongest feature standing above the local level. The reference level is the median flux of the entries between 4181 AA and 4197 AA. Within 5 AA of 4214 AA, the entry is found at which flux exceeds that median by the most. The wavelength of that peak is 4216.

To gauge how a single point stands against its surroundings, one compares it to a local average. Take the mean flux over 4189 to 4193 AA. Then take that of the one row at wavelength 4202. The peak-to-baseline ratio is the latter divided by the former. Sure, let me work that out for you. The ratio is 0.973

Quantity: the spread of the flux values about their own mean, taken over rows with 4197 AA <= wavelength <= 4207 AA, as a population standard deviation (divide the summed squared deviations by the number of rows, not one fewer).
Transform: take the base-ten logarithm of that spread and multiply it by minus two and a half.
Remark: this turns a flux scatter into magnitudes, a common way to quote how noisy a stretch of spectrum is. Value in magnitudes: 1.6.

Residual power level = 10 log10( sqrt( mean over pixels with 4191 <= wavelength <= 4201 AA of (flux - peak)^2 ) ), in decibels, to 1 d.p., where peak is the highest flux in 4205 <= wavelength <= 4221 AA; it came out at -2.7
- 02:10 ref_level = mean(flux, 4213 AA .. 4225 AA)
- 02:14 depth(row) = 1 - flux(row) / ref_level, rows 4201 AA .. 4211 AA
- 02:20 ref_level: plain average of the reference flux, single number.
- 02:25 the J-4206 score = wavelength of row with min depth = 4208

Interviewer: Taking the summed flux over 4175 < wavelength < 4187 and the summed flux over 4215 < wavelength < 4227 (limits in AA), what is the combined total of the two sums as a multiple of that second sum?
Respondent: 2.02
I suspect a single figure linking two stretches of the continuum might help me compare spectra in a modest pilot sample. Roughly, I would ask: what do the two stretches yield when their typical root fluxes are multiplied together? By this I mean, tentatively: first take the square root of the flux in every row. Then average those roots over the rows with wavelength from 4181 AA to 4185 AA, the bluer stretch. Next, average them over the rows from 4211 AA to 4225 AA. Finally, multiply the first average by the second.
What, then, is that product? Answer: 20.5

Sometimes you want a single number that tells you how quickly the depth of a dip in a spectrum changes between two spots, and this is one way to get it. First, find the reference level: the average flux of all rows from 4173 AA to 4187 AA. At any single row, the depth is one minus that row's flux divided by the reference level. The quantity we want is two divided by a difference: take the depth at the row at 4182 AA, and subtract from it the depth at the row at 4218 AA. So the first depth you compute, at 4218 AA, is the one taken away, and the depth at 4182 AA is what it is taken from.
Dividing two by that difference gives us -52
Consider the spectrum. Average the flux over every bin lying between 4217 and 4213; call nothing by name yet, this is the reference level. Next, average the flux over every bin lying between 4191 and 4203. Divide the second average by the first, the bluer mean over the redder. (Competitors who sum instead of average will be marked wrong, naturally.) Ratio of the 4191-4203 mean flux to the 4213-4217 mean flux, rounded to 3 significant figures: 1.01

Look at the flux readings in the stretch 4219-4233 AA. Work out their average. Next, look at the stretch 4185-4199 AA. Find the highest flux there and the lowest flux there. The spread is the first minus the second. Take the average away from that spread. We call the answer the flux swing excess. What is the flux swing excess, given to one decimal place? -18.1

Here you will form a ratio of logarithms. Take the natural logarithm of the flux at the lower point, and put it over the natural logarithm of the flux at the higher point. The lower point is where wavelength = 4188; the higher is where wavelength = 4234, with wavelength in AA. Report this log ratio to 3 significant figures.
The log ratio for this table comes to 1.00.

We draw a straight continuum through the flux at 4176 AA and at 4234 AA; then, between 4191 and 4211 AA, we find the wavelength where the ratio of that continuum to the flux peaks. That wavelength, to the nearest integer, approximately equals 4204 AA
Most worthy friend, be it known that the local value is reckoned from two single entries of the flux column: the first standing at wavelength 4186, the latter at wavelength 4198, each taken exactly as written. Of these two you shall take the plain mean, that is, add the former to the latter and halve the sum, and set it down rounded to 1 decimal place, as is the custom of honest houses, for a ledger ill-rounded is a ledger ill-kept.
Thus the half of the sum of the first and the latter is 20.3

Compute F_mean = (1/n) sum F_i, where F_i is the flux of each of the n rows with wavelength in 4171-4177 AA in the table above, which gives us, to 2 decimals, 19.43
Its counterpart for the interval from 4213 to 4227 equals 19.86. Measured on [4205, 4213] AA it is 20.38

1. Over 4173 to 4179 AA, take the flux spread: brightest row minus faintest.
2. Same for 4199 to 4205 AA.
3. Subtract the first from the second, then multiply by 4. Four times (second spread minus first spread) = -2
